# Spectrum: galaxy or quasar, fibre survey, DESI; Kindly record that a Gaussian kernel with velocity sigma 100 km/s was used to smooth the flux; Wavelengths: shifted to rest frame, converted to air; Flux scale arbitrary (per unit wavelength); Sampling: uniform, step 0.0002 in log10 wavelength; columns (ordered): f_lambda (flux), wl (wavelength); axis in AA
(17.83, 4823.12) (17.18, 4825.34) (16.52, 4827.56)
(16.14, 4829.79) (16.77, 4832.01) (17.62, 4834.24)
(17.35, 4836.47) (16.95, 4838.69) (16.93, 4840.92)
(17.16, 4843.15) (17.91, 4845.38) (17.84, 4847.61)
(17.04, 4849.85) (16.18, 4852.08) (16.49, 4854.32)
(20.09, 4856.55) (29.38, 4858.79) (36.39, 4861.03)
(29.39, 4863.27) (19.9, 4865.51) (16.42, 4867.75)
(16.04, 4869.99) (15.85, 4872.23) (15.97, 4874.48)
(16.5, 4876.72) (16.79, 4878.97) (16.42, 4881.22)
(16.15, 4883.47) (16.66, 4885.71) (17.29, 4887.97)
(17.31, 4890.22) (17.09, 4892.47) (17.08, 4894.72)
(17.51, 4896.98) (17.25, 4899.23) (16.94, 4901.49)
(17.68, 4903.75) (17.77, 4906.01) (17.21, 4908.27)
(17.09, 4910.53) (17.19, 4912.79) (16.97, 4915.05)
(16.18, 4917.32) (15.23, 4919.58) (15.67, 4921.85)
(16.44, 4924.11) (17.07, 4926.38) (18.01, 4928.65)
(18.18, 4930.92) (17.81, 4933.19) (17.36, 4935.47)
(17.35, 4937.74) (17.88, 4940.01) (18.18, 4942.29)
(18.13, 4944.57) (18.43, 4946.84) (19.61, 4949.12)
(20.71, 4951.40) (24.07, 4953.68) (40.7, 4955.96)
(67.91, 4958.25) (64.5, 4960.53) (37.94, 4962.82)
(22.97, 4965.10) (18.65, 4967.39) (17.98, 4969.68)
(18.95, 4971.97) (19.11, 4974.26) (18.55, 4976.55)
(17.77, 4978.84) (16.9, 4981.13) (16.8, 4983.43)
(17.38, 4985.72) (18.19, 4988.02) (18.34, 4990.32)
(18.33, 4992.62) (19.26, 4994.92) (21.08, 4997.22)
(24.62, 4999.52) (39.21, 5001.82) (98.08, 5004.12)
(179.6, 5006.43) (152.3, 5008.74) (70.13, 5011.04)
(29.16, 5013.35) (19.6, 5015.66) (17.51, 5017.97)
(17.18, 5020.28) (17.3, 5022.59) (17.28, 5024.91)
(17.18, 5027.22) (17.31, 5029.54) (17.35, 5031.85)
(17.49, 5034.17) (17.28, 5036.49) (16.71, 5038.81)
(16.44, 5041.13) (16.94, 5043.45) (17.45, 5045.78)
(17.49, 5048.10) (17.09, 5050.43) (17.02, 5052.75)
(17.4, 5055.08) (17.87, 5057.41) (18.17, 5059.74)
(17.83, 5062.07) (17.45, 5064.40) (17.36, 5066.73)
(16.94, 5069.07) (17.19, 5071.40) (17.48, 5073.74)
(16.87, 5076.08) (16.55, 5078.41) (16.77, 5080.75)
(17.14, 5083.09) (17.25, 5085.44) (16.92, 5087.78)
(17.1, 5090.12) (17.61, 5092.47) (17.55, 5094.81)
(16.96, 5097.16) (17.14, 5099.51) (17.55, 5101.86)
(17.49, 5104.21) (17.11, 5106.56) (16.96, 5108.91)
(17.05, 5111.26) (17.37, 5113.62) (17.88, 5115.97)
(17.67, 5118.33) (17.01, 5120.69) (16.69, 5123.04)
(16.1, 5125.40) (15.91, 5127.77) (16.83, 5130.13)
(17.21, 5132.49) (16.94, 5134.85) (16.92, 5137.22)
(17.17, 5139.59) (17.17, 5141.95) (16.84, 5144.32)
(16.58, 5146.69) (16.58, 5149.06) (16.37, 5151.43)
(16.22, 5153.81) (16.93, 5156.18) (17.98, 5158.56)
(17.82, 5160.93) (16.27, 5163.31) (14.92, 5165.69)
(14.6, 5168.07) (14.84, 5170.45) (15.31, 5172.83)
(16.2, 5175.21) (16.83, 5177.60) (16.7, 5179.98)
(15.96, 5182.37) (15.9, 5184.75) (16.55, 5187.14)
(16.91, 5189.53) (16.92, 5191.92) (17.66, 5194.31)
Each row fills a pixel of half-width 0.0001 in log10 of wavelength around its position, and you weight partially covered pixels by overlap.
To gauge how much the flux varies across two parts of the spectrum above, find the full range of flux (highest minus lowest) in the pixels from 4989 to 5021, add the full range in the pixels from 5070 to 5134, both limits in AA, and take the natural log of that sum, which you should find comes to 5.1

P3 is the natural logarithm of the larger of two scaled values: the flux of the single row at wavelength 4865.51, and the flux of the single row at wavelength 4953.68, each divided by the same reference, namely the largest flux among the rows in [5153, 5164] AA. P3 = 0.29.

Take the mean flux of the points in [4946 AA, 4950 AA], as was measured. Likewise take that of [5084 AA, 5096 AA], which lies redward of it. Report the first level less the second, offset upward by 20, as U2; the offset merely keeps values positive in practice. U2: 21.7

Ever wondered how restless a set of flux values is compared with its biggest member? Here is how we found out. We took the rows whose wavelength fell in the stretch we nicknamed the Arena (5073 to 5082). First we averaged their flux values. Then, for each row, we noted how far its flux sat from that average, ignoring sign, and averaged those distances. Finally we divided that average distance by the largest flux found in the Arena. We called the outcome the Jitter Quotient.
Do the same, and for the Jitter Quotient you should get 0.016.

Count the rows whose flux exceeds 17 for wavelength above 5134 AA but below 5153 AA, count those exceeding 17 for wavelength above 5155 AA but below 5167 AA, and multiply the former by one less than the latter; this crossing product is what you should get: 2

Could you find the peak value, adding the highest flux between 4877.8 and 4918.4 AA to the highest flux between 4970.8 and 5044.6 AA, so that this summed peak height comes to 197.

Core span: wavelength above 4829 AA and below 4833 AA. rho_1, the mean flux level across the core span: 16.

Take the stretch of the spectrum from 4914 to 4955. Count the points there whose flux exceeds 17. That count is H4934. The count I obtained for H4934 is 13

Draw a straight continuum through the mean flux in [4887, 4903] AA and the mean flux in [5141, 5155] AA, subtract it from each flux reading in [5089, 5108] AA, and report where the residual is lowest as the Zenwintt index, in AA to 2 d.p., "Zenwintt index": 5097.16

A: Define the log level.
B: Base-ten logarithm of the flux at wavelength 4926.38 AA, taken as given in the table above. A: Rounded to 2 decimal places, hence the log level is 1.23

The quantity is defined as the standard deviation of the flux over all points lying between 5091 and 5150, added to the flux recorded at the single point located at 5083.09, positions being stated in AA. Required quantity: 18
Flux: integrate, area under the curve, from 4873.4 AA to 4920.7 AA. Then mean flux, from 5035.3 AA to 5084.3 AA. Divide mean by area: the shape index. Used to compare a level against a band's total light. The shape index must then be 0.022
